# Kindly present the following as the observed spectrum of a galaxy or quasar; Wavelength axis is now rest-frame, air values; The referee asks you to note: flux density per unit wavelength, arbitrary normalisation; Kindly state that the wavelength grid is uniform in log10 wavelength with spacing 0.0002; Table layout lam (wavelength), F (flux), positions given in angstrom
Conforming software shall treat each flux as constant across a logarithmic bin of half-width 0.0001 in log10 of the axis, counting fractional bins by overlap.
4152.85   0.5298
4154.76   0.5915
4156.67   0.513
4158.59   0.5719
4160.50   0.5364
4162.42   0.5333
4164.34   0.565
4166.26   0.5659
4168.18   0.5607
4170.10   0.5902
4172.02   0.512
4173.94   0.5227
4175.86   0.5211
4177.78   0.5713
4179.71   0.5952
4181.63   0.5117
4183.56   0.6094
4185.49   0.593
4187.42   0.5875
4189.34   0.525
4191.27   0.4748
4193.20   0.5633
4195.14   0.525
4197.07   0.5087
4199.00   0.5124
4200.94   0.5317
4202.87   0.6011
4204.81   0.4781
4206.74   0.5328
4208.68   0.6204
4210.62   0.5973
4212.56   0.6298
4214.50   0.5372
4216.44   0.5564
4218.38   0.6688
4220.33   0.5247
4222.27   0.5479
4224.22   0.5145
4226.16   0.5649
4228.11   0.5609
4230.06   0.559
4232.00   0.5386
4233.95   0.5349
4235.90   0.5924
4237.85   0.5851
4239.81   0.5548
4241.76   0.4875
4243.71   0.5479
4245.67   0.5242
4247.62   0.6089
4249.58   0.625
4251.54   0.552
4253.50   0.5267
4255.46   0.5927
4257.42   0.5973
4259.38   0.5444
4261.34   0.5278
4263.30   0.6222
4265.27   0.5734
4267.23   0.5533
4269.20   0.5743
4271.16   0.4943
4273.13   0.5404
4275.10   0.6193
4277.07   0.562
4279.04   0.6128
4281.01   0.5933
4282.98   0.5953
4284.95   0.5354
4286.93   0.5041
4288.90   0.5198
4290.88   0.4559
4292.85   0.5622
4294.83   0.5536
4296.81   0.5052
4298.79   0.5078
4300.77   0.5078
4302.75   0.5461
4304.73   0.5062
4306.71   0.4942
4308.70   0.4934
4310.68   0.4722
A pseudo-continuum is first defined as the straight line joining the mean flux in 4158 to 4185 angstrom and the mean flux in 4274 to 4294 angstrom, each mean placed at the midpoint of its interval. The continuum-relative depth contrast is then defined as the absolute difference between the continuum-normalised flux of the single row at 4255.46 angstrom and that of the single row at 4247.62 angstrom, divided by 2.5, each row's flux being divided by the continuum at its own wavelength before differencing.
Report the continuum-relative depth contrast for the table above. 0.012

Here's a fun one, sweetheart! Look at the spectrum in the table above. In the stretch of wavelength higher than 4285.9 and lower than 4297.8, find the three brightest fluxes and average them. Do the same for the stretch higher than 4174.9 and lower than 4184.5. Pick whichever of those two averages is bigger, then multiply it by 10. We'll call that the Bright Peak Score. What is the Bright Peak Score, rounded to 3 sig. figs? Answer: 5.92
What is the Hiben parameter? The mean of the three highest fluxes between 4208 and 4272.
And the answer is 0.641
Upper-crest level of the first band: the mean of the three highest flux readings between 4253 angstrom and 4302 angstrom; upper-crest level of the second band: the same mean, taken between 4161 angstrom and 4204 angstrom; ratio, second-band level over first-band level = 0.97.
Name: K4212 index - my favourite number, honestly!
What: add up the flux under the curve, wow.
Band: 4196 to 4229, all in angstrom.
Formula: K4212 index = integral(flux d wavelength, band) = 18.4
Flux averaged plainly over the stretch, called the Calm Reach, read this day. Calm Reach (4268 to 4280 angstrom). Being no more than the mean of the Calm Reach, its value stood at 0.567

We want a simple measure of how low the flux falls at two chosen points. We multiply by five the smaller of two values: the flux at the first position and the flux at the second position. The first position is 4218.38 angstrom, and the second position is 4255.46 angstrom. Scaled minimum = 2.96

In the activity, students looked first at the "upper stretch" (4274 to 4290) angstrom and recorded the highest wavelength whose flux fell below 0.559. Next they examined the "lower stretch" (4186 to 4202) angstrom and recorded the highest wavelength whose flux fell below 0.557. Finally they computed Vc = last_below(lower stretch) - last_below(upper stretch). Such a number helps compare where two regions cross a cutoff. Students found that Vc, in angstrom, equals -88.0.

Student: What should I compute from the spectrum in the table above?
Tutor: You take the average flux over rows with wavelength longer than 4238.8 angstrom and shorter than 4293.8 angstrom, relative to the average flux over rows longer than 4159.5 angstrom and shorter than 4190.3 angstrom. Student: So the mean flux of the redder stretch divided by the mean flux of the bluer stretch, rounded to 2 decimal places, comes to 1.00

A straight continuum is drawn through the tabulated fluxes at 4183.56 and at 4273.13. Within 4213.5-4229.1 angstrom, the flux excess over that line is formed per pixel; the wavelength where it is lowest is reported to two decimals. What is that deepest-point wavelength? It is 4224.22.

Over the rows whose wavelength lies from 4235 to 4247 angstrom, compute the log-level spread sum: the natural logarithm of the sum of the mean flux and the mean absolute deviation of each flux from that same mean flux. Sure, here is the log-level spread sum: -0.55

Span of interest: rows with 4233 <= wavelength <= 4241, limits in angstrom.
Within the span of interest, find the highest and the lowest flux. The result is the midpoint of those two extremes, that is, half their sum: 0.564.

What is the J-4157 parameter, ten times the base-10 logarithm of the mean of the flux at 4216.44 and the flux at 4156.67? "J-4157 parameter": -2.7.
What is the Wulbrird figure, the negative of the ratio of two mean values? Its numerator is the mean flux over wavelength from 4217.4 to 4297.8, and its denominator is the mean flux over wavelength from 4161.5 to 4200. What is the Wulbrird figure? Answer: -1.02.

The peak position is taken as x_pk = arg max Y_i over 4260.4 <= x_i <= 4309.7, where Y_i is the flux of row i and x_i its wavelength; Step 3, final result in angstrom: 4263.30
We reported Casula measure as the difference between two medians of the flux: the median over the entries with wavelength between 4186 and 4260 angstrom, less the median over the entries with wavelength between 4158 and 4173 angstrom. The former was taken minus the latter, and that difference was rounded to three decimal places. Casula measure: -0.013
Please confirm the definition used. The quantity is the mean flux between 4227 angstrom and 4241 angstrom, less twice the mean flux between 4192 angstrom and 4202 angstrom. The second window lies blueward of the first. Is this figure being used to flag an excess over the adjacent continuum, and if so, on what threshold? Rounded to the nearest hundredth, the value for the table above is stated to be -0.50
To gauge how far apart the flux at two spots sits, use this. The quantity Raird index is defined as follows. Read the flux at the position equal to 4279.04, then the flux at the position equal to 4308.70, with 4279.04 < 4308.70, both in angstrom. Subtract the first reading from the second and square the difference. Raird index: 0.014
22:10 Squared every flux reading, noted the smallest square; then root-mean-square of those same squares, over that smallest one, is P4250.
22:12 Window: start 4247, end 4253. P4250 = 1.17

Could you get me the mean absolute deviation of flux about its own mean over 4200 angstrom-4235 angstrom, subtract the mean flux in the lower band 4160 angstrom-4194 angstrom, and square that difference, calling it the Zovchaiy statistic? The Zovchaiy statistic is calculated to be 0.267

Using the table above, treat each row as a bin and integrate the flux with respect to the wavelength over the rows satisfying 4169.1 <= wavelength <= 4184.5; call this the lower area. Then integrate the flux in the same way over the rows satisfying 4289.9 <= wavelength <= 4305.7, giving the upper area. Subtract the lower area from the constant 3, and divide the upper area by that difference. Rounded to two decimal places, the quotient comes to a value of -1.48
